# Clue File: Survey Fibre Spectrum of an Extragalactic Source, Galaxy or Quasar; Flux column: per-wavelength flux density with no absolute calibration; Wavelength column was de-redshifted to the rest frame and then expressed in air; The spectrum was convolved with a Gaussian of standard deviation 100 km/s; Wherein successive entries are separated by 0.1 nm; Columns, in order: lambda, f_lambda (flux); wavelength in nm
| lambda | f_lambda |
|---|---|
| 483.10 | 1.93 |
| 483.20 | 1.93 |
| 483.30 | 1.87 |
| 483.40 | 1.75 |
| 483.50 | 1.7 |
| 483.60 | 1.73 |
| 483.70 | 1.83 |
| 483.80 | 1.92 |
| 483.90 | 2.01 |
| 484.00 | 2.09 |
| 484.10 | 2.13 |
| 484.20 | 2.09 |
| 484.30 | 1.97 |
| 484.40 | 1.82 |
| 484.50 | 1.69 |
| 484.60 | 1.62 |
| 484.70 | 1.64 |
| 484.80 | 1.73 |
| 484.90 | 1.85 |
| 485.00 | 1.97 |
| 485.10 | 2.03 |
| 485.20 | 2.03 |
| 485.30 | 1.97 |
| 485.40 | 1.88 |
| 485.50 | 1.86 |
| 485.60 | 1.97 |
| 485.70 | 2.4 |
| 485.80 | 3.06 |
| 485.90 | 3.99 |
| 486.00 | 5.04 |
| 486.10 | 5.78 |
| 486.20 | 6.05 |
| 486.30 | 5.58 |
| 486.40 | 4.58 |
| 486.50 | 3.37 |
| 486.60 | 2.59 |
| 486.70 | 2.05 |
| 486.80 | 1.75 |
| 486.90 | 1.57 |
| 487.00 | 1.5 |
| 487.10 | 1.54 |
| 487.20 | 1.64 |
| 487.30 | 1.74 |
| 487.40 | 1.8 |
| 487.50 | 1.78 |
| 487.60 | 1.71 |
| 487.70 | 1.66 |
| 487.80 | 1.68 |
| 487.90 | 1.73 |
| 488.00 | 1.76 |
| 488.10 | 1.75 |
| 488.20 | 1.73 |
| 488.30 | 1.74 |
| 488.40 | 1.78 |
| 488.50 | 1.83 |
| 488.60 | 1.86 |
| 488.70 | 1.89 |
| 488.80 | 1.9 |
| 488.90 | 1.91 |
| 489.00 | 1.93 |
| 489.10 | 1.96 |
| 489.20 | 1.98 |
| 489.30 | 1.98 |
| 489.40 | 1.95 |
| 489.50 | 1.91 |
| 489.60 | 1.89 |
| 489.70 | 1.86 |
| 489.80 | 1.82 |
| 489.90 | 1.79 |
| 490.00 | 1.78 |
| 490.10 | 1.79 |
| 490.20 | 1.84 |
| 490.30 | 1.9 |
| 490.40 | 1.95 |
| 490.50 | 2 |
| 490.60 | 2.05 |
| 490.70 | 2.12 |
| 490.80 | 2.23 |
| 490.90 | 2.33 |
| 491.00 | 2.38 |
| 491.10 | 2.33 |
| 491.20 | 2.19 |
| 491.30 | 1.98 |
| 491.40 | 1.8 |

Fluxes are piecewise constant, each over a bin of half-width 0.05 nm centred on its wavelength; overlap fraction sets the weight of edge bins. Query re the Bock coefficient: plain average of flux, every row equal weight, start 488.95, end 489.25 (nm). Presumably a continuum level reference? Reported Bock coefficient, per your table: 1.96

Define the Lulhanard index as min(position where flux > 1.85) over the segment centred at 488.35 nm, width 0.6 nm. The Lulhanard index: 488.60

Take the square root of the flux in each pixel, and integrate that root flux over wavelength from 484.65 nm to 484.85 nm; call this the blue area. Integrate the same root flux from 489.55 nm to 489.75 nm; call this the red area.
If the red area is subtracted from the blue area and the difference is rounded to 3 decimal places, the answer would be -0.014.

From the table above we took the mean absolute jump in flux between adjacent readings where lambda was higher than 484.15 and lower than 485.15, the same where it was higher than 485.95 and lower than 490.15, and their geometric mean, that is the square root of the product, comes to 0.13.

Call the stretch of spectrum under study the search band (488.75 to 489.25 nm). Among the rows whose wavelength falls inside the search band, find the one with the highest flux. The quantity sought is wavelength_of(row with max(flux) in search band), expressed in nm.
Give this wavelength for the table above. 489.20 nm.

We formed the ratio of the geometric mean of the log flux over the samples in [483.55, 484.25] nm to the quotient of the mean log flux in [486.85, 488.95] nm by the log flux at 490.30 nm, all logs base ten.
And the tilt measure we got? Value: 0.34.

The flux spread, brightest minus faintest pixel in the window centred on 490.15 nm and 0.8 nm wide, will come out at 0.22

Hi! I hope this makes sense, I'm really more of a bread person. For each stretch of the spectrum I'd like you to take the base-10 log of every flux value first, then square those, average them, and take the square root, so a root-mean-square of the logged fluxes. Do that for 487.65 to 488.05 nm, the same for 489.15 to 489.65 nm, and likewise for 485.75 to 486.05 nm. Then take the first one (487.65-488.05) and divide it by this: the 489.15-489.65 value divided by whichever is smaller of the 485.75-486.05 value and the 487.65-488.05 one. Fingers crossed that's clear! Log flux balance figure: 0.19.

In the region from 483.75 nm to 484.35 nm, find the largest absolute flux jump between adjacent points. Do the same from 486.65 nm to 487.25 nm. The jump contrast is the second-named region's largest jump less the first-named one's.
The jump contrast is 0.18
